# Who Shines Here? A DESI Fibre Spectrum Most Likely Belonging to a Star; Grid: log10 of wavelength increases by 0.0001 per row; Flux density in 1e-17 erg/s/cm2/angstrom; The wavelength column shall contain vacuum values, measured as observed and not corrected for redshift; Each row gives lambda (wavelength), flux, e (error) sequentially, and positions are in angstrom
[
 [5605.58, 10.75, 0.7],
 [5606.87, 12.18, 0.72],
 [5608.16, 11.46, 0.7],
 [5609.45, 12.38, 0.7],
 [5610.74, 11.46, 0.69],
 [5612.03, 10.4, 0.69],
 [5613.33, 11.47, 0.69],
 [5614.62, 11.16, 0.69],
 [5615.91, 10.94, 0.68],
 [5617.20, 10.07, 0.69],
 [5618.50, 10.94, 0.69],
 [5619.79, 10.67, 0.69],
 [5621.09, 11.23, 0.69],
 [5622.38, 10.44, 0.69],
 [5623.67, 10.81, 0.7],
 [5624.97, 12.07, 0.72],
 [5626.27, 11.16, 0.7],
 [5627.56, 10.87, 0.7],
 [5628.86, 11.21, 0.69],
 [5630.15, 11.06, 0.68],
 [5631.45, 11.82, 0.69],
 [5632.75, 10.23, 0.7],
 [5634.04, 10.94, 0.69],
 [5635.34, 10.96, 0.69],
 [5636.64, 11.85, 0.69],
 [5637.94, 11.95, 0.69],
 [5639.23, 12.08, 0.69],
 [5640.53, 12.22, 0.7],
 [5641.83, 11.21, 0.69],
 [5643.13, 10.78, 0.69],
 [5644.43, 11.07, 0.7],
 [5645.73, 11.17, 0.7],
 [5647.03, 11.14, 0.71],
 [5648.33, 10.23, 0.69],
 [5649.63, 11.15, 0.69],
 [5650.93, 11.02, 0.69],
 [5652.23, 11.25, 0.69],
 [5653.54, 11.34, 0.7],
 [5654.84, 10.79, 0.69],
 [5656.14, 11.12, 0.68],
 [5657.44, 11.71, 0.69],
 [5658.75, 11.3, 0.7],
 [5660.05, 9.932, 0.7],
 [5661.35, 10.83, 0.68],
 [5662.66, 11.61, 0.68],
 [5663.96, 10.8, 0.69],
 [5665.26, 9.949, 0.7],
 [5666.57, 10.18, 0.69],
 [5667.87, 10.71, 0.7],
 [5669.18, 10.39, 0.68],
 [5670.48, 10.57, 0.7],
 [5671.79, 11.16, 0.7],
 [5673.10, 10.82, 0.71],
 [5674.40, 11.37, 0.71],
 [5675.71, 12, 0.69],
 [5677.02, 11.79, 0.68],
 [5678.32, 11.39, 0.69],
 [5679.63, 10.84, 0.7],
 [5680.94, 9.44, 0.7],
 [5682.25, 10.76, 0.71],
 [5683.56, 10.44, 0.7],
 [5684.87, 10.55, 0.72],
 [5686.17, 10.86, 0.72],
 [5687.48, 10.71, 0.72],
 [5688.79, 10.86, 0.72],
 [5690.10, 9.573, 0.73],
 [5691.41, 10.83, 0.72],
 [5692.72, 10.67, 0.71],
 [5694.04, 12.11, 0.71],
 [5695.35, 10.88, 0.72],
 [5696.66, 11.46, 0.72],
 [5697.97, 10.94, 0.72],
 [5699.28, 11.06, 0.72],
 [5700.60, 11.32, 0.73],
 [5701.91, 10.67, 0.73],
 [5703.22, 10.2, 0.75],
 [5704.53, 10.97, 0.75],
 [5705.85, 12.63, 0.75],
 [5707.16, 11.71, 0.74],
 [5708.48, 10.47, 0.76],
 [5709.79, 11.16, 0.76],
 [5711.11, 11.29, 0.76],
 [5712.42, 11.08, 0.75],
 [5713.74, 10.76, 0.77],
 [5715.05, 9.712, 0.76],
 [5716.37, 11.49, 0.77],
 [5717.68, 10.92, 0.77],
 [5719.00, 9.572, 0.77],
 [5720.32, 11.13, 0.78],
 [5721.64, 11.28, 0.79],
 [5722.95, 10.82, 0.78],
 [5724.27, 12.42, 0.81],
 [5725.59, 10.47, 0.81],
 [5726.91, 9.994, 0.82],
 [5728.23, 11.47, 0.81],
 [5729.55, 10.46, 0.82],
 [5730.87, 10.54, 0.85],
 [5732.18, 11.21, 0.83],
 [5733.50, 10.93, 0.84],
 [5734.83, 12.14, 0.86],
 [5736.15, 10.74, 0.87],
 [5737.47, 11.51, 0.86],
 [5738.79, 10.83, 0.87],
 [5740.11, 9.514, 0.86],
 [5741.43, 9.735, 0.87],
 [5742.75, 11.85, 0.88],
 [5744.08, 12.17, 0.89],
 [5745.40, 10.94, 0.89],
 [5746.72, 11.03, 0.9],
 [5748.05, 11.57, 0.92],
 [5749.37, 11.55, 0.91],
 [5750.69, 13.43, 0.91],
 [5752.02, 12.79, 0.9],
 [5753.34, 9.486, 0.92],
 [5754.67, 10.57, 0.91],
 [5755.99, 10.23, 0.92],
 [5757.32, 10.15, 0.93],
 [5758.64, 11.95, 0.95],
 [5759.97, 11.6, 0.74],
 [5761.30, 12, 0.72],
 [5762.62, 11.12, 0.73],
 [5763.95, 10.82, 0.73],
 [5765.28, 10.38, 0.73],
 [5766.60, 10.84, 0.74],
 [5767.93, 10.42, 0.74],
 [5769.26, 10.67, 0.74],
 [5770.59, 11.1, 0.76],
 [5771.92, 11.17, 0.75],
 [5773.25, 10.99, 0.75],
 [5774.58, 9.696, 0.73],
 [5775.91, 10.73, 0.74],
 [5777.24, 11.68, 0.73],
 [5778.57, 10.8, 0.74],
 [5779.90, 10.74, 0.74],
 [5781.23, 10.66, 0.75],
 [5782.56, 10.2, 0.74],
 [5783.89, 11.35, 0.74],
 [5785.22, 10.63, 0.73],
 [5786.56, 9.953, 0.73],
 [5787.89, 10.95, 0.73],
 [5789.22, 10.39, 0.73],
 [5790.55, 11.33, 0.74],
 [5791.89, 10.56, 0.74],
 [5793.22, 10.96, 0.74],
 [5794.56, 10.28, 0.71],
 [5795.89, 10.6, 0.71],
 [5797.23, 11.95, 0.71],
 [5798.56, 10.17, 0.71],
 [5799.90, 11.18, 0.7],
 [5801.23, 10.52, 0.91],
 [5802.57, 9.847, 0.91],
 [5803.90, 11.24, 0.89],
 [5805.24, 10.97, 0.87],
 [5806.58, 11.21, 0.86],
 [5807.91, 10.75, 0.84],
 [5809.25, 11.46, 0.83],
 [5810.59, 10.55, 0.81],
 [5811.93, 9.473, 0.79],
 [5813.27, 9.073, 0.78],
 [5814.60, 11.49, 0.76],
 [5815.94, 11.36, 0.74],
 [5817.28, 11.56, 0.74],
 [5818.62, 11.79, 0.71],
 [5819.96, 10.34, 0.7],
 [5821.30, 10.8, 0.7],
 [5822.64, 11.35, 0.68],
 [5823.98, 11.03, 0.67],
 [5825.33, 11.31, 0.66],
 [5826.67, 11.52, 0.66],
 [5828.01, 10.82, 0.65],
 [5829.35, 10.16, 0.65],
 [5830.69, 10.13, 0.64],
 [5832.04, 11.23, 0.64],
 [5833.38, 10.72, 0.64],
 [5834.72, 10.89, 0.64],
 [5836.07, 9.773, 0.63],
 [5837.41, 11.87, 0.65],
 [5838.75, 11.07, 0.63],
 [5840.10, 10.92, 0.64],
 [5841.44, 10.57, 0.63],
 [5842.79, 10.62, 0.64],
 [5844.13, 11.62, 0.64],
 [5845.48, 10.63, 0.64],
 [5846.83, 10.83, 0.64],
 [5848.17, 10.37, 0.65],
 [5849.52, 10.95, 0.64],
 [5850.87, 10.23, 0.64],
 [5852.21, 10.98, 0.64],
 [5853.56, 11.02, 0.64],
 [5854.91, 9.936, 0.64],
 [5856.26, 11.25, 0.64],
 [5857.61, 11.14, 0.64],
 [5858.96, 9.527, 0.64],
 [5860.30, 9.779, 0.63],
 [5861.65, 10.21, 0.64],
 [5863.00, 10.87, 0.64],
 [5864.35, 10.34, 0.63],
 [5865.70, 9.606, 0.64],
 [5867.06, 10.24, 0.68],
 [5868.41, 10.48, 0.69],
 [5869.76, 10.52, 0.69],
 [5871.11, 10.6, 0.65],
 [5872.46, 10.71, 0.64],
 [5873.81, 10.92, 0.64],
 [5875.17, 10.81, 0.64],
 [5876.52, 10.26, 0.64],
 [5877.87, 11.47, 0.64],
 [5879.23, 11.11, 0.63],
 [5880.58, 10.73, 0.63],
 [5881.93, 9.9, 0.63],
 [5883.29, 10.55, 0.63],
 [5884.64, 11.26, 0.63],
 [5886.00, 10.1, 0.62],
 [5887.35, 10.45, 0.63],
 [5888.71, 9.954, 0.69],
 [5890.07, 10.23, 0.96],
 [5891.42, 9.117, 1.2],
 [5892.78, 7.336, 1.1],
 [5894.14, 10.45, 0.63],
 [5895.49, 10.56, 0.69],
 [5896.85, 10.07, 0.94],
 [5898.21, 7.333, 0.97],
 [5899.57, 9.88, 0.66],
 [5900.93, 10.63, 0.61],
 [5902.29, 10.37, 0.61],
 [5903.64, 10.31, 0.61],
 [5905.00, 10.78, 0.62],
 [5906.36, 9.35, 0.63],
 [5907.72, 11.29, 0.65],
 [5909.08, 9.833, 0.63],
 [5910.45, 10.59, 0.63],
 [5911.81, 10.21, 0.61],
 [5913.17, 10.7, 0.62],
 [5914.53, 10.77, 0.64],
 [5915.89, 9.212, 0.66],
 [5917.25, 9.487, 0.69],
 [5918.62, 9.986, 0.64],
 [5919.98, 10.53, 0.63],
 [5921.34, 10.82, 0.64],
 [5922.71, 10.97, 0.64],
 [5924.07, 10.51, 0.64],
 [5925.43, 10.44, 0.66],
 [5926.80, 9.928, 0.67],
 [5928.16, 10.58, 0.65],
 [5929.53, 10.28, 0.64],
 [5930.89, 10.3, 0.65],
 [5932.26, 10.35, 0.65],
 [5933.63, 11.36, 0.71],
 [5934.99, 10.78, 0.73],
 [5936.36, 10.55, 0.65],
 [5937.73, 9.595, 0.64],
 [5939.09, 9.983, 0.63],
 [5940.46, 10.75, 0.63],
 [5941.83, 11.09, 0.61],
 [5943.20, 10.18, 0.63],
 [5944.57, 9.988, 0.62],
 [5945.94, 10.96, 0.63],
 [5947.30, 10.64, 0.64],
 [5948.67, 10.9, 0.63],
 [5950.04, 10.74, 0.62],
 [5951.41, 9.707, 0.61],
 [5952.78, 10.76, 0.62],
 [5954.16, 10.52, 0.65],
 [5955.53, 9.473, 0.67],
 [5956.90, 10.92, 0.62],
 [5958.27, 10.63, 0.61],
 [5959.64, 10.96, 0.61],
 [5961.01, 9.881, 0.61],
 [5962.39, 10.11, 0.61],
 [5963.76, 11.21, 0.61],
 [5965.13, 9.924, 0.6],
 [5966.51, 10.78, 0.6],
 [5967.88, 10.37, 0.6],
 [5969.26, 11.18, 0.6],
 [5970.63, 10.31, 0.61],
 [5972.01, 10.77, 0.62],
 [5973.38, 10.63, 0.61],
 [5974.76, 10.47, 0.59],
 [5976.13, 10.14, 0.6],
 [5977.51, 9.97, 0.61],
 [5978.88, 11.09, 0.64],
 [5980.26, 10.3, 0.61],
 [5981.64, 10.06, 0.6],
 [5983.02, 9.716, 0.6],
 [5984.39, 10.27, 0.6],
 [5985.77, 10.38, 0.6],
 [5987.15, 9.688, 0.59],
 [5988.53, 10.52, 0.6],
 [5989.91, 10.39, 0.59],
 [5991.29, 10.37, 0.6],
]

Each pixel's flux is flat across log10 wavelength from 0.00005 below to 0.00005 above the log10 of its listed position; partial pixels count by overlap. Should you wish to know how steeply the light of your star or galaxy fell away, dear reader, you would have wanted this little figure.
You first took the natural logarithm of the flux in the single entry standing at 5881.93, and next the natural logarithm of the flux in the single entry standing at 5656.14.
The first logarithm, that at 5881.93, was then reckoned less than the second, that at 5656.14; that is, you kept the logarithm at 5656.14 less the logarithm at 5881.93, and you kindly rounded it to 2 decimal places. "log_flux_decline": 0.12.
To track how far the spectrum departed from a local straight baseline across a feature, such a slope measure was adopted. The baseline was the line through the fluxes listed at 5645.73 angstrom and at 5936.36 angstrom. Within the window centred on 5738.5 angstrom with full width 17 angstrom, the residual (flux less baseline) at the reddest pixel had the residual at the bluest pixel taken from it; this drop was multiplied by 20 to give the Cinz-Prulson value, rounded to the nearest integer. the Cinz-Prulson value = 10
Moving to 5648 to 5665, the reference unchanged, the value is 12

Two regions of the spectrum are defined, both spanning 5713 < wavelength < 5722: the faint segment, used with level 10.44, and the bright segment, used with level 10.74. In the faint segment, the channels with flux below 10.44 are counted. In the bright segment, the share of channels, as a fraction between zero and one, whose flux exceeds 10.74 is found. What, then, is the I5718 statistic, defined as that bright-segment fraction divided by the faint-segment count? 0.36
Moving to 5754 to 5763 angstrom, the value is 0.29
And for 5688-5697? 0.71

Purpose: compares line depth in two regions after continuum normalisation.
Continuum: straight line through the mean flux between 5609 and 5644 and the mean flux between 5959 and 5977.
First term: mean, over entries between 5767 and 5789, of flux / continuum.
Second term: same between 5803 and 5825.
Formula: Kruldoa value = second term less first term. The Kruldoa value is 0.022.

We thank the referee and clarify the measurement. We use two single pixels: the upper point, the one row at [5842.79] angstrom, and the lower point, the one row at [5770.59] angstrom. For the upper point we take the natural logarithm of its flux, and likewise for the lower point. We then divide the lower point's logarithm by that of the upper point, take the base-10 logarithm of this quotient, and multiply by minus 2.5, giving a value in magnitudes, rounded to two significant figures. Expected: -0.020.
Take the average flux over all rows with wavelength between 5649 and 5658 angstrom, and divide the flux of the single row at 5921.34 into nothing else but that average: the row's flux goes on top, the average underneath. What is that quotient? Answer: 0.97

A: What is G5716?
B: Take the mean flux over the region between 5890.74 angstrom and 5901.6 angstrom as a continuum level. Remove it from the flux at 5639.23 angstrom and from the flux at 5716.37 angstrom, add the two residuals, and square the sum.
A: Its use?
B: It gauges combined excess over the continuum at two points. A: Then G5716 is 22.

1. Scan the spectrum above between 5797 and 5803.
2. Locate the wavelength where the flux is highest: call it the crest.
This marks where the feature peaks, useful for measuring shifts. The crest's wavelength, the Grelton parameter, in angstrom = 5797.23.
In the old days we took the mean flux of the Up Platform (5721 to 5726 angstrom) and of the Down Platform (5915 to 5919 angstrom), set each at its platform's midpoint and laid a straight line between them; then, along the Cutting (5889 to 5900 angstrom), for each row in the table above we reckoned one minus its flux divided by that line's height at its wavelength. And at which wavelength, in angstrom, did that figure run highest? 5892.78 angstrom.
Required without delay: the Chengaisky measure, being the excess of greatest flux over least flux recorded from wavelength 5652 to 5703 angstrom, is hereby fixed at 2.67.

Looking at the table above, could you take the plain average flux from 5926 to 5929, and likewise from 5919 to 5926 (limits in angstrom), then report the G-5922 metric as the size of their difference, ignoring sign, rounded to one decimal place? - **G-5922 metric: 0.4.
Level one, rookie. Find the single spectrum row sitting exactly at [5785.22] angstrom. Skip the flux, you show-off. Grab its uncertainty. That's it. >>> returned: 0.7300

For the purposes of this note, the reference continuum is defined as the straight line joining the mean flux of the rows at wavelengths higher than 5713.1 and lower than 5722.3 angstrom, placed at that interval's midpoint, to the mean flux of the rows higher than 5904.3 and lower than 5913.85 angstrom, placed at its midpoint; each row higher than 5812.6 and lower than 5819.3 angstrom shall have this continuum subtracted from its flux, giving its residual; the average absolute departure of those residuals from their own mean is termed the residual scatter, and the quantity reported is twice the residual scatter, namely 1.6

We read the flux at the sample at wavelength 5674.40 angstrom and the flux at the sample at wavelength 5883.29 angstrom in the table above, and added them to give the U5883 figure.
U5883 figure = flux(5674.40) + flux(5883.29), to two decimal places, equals 21.92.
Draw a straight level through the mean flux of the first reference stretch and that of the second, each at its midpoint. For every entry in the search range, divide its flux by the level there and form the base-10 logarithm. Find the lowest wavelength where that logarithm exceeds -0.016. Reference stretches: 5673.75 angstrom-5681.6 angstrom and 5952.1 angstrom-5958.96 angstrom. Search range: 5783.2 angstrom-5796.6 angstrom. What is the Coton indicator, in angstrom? 5783.89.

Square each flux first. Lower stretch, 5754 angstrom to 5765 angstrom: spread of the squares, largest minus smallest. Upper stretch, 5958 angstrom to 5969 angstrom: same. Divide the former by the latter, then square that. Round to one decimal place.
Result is 2.1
